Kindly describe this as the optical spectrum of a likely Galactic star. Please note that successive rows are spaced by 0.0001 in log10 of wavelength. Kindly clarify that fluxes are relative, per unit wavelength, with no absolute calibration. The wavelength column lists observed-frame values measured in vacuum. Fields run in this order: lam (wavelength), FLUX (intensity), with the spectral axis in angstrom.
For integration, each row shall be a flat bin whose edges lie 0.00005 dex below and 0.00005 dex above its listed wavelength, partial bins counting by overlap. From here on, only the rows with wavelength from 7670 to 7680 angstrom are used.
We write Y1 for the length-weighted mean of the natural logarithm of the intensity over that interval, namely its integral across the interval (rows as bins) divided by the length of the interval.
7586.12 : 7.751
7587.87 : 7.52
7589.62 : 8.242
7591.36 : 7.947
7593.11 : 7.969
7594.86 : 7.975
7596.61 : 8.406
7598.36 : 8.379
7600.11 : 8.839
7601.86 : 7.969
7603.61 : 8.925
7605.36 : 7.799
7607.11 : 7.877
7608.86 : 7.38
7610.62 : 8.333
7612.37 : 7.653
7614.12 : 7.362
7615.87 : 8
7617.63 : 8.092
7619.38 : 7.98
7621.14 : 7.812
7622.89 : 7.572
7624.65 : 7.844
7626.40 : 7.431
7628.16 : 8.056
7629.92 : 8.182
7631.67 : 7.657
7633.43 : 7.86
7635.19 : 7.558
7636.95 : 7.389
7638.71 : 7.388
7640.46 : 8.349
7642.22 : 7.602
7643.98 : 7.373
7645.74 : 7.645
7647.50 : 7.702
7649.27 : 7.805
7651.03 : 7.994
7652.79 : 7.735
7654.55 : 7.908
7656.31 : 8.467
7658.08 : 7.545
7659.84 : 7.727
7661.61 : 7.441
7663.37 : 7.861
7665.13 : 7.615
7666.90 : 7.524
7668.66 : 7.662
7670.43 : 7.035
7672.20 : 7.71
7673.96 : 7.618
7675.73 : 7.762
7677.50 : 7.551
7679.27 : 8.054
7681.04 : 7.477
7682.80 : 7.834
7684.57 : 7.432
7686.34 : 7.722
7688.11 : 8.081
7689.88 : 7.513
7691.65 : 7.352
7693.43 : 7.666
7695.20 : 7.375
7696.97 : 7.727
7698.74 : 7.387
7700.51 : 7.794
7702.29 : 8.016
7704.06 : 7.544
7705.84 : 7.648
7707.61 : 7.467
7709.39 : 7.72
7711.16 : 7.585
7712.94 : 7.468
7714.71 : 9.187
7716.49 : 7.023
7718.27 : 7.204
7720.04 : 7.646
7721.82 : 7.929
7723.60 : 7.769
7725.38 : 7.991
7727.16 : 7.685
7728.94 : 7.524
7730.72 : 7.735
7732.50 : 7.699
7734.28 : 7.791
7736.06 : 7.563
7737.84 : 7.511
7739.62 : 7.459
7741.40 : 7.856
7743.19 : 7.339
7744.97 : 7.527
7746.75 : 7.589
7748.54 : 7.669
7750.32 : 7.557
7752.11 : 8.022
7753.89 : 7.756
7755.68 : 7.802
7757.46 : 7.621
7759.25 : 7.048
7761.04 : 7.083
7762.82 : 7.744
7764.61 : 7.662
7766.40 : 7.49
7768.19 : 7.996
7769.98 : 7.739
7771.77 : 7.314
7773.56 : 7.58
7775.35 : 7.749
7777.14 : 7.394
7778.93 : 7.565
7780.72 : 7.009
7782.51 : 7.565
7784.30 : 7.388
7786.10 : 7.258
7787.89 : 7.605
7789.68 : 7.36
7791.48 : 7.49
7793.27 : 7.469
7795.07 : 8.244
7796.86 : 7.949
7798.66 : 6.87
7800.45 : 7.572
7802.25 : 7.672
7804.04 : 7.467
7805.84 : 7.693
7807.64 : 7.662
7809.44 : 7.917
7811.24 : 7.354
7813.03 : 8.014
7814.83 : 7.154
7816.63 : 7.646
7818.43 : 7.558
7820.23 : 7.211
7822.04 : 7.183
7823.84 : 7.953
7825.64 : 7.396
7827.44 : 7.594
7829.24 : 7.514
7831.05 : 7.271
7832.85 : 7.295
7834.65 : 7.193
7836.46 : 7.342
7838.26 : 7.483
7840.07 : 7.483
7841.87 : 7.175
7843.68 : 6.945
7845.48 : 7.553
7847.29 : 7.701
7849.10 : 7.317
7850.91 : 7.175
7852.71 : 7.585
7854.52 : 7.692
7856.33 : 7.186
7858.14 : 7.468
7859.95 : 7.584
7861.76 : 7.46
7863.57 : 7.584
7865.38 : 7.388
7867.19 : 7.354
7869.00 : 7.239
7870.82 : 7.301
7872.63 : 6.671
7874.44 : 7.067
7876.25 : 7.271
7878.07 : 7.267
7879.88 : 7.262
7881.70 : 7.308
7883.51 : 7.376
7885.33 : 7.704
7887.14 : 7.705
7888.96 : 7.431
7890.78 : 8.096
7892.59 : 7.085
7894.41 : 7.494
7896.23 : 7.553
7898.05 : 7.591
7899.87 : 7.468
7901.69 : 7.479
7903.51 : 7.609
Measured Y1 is 2.03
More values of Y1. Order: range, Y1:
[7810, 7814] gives 2.04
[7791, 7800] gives 2.03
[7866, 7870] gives 1.99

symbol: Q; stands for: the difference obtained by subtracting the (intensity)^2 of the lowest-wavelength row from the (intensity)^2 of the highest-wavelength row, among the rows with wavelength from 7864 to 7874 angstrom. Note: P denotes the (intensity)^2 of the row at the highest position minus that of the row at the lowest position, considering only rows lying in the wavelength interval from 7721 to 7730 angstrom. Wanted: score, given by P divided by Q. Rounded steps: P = -6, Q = -10.1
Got 0.6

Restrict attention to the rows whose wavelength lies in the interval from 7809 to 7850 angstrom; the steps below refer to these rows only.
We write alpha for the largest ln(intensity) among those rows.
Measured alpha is 2.08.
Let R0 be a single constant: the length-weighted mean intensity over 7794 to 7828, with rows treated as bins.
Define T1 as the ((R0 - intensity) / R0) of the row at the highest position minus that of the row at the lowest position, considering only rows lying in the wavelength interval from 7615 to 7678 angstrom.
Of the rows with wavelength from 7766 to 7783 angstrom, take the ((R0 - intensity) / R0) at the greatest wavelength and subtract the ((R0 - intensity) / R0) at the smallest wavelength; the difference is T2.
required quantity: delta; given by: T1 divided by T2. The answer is -6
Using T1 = 0.06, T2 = -0.01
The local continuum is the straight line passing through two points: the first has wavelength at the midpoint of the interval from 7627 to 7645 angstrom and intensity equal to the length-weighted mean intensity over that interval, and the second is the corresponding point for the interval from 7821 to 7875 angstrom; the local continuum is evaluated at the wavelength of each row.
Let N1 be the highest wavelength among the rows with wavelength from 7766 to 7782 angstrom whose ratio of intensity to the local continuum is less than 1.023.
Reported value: 7780.72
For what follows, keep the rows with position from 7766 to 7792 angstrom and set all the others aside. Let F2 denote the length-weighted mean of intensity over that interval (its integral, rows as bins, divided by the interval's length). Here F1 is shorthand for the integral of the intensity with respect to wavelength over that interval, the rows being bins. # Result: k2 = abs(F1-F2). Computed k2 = 187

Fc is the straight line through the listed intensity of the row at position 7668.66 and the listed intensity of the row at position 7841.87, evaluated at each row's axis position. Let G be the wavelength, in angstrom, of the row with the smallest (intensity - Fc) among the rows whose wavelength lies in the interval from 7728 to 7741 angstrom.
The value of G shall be 7739.62 angstrom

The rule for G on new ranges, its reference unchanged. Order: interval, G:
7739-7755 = 7743.19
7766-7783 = 7780.72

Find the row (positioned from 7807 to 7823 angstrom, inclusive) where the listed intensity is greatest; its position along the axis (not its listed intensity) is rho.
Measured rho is 7813.03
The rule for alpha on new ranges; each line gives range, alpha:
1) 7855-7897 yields 2.09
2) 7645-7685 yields 2.14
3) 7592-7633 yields 2.19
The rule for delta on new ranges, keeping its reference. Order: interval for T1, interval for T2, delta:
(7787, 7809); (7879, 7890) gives 0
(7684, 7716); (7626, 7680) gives 3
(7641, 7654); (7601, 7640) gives 0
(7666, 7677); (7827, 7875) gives 0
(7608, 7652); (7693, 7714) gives -3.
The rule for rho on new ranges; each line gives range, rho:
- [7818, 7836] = 7823.84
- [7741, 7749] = 7741.40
